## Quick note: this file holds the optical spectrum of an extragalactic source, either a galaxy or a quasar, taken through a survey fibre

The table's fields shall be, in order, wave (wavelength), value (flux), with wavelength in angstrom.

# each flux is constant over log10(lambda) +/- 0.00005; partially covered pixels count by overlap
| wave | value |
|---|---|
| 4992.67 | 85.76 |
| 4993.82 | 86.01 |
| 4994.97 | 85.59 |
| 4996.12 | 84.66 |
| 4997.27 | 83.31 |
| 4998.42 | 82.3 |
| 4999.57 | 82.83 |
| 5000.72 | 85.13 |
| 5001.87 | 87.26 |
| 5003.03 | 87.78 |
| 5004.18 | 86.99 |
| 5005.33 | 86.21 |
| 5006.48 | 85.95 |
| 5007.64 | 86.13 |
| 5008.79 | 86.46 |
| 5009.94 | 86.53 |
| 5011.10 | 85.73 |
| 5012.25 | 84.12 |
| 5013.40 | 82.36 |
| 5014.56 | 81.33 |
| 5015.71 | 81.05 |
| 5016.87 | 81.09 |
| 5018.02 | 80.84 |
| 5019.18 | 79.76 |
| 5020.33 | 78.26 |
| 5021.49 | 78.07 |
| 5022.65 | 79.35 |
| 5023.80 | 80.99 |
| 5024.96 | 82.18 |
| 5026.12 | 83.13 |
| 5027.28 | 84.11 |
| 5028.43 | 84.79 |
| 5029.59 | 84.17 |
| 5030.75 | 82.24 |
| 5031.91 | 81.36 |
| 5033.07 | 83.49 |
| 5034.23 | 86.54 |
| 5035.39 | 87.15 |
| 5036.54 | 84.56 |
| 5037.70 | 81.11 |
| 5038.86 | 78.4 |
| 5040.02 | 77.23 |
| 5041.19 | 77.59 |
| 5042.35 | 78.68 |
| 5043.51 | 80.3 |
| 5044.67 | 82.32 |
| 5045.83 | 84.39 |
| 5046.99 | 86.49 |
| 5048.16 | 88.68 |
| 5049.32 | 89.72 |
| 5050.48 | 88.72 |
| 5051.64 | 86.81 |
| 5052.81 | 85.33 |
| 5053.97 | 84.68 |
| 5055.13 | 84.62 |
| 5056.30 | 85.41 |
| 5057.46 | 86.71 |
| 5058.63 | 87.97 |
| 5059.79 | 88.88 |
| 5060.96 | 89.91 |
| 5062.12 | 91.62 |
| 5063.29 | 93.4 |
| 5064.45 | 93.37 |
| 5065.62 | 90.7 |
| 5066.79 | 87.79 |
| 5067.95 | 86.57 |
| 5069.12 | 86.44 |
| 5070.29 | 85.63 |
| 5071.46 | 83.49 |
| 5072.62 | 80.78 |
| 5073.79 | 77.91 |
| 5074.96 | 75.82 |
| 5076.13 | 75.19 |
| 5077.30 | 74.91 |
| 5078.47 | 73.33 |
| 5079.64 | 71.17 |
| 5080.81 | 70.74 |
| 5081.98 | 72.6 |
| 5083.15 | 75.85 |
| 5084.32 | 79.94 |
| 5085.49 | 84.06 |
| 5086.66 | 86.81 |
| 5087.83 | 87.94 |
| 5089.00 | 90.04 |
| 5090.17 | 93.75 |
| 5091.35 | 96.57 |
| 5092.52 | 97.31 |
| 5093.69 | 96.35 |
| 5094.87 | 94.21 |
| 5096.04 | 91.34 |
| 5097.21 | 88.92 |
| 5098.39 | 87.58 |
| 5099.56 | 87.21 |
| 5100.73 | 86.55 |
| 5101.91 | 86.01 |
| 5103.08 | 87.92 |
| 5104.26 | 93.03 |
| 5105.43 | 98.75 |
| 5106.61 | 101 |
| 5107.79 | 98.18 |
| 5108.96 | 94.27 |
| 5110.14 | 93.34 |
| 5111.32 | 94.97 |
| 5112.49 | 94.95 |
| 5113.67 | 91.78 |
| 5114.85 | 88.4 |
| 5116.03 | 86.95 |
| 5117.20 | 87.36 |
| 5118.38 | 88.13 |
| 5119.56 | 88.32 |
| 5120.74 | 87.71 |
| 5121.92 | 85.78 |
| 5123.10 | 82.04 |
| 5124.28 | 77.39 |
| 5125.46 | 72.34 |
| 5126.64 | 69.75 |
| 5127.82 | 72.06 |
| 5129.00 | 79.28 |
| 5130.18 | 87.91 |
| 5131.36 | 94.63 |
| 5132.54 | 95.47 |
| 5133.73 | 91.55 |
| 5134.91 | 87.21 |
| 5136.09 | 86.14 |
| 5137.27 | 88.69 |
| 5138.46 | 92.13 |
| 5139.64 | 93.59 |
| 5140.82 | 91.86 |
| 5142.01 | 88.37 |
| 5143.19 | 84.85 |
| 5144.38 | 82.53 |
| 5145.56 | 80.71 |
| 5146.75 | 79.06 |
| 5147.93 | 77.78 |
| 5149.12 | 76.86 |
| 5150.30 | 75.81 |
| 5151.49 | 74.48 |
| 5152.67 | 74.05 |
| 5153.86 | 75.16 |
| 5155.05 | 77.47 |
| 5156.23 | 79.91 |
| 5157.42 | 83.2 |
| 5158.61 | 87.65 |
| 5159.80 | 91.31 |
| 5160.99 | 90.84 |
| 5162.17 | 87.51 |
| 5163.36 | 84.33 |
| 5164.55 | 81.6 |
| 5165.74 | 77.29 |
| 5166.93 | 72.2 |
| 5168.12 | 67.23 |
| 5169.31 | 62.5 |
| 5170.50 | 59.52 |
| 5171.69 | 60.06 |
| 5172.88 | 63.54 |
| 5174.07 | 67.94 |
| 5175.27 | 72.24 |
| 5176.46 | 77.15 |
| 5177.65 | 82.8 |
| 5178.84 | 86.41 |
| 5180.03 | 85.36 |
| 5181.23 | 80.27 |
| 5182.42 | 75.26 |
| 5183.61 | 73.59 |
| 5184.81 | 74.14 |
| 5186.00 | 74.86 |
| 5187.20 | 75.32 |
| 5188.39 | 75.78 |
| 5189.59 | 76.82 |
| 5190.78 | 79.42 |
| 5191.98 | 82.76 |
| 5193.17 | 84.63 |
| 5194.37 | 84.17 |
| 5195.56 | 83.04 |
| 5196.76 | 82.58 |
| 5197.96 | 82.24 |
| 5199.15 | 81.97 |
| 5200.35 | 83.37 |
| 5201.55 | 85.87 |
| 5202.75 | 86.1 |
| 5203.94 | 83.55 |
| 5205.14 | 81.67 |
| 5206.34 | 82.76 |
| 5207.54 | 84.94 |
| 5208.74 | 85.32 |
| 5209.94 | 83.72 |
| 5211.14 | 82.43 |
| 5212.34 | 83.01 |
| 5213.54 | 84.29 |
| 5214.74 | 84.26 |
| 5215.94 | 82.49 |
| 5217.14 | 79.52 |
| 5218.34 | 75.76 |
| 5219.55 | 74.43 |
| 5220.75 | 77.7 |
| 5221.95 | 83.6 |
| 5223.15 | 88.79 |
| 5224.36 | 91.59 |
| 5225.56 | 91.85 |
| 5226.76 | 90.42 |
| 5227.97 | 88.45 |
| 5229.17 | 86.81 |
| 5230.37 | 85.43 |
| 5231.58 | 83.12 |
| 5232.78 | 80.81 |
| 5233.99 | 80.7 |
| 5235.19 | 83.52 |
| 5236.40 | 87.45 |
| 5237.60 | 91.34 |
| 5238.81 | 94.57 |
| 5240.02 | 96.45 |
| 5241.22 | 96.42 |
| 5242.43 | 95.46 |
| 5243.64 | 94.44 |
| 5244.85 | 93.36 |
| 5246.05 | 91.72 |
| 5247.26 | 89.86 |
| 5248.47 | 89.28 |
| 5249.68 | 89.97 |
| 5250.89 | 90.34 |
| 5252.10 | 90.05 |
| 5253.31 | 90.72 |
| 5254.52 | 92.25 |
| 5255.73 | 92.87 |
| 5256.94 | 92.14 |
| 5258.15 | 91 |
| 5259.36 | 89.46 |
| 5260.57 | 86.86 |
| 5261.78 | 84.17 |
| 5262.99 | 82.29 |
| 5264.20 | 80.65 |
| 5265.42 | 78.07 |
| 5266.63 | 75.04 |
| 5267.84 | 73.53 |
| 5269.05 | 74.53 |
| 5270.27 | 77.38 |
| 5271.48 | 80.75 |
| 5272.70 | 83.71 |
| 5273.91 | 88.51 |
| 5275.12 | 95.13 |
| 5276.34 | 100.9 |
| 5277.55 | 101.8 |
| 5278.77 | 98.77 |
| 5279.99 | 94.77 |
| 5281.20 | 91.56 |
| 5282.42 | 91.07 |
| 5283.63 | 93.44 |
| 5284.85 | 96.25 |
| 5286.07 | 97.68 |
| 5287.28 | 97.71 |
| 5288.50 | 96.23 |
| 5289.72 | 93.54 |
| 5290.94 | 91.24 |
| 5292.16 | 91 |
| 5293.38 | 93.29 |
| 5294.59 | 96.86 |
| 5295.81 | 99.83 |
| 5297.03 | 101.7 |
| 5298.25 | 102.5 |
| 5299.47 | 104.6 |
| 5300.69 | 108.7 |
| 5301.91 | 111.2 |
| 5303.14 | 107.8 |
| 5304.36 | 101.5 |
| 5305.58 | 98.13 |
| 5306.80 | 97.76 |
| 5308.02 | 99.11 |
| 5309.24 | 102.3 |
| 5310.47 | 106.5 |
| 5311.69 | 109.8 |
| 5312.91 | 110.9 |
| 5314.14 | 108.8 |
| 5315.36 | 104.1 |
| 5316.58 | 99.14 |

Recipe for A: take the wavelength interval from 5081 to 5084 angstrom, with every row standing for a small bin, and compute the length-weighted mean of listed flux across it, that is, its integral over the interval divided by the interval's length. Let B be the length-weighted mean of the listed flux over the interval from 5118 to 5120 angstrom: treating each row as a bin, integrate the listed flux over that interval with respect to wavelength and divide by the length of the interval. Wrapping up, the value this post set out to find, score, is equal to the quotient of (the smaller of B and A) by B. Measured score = 0.84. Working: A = 74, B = 88.2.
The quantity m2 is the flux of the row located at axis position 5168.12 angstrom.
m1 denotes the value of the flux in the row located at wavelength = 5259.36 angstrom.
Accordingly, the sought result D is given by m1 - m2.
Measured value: 22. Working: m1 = 89.46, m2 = 67.23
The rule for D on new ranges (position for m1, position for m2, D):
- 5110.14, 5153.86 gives 18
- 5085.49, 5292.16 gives -7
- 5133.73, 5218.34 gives 16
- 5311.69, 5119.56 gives 21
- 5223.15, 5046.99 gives 2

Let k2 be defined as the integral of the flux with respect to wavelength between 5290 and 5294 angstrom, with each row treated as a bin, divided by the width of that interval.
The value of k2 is 92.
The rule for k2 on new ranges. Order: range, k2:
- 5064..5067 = 91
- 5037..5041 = 79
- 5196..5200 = 82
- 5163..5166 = 81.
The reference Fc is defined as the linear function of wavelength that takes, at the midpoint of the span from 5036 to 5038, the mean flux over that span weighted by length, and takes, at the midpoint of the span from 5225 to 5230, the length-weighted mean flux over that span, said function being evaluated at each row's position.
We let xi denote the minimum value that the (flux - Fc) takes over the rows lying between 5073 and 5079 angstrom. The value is -11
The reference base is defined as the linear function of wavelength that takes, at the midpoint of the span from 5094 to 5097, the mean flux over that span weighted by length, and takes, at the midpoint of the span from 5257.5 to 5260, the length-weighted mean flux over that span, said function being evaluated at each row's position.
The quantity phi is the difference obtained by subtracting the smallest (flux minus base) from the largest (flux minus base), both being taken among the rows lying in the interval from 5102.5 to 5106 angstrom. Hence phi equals 10.9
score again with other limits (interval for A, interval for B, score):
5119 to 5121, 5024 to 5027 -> 1.00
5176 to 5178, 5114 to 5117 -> 0.91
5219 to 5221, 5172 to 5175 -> 1.00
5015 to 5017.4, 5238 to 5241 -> 0.85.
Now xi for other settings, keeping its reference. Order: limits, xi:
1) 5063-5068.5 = 3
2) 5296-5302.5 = 10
